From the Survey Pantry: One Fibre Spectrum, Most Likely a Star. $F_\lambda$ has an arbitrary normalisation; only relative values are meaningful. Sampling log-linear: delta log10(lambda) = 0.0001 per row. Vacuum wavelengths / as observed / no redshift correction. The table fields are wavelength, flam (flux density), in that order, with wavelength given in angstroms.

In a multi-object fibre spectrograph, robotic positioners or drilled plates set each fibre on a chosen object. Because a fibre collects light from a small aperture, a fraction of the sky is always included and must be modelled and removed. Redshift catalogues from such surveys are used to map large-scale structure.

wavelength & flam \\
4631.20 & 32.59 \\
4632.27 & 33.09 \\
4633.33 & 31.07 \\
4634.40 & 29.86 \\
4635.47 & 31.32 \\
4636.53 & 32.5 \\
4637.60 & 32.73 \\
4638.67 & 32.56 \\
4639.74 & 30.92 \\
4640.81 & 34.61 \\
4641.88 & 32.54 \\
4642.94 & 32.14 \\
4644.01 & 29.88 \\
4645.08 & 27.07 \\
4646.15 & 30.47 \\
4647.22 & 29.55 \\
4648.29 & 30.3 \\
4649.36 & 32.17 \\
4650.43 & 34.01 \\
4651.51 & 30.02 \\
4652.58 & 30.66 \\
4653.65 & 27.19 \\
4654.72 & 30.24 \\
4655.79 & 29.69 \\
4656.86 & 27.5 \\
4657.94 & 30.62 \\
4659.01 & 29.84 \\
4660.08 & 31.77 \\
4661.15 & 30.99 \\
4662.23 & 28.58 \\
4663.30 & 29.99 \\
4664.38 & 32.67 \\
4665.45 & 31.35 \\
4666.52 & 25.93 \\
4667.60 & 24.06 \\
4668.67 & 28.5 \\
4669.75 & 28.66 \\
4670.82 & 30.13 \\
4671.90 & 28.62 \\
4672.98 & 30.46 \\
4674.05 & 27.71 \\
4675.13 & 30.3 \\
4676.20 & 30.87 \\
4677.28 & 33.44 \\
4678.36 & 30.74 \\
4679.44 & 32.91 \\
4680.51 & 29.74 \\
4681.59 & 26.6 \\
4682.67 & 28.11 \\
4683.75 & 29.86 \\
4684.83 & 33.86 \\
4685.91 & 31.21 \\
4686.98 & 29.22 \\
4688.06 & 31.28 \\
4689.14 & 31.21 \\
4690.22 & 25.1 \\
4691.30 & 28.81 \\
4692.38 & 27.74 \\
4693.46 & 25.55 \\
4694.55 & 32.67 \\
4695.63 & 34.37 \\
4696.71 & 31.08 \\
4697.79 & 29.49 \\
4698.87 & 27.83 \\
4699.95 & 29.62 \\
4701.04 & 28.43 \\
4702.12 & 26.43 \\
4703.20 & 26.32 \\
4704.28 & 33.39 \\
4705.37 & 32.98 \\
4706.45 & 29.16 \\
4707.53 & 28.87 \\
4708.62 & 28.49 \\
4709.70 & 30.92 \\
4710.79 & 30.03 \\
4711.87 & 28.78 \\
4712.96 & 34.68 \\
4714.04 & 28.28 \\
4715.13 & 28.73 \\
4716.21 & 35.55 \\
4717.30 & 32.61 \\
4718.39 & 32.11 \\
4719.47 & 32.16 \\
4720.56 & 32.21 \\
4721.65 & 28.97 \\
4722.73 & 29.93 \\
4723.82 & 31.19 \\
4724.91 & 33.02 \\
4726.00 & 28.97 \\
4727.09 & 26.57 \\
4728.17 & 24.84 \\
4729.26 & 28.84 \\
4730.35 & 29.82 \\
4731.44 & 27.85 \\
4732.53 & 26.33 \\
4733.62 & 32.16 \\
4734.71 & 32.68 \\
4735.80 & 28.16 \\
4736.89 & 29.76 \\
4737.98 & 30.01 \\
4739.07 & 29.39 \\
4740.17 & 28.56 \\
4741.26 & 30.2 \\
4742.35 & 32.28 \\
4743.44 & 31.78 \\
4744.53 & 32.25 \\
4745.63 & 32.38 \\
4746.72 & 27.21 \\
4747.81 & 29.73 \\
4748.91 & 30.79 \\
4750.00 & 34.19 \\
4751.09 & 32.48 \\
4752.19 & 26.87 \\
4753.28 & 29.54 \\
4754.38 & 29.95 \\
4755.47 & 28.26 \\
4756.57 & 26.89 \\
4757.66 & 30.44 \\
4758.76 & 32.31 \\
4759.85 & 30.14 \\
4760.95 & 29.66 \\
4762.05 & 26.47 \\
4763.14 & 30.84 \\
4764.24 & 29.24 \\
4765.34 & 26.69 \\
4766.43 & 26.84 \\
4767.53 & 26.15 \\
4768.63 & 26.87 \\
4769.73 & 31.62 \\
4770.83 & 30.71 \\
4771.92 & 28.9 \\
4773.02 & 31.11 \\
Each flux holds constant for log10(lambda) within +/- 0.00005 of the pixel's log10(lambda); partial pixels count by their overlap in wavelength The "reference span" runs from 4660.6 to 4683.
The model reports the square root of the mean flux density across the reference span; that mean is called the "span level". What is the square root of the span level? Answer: 5.44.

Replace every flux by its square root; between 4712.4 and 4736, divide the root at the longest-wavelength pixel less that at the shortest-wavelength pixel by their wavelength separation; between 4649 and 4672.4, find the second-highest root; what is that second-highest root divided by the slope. -224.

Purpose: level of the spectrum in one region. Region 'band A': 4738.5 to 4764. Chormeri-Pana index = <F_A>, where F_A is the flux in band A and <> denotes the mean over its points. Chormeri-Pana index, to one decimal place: 30.1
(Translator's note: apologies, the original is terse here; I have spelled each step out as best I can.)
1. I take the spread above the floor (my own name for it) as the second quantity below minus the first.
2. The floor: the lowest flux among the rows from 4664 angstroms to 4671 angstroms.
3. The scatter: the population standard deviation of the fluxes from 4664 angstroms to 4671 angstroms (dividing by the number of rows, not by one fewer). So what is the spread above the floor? -21.3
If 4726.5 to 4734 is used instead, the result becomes -22.6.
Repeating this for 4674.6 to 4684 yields -24.6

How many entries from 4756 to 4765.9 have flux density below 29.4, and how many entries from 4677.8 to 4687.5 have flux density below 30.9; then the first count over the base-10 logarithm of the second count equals 5.1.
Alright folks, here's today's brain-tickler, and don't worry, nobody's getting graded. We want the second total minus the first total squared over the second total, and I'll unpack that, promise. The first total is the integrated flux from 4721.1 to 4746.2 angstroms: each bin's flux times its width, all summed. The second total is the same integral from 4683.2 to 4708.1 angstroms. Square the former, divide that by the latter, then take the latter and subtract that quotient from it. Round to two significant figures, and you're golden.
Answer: -15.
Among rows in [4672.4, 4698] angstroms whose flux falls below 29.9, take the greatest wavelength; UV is 4697.79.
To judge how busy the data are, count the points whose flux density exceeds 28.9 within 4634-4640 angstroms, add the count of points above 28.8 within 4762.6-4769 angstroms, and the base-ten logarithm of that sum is 0.90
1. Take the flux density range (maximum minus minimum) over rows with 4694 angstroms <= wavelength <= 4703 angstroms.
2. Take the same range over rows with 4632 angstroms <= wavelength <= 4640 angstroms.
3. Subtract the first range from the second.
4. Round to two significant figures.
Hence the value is -4.7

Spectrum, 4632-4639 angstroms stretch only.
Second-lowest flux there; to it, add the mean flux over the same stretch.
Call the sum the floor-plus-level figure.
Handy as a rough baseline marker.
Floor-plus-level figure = 62.9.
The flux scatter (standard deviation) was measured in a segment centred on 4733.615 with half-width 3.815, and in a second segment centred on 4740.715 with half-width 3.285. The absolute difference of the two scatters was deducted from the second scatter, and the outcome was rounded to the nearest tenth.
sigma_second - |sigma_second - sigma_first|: 0.5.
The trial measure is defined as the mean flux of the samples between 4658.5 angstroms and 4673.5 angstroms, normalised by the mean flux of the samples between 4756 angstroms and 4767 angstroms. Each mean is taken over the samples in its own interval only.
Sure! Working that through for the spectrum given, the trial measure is 1.02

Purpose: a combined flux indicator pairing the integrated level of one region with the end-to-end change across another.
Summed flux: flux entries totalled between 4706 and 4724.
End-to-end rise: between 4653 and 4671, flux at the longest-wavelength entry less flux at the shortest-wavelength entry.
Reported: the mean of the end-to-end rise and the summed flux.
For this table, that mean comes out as 263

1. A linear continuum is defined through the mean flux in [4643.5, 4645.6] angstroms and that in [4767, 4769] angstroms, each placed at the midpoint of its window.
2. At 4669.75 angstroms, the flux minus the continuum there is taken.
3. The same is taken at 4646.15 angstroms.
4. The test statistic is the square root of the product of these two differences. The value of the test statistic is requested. 1.1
